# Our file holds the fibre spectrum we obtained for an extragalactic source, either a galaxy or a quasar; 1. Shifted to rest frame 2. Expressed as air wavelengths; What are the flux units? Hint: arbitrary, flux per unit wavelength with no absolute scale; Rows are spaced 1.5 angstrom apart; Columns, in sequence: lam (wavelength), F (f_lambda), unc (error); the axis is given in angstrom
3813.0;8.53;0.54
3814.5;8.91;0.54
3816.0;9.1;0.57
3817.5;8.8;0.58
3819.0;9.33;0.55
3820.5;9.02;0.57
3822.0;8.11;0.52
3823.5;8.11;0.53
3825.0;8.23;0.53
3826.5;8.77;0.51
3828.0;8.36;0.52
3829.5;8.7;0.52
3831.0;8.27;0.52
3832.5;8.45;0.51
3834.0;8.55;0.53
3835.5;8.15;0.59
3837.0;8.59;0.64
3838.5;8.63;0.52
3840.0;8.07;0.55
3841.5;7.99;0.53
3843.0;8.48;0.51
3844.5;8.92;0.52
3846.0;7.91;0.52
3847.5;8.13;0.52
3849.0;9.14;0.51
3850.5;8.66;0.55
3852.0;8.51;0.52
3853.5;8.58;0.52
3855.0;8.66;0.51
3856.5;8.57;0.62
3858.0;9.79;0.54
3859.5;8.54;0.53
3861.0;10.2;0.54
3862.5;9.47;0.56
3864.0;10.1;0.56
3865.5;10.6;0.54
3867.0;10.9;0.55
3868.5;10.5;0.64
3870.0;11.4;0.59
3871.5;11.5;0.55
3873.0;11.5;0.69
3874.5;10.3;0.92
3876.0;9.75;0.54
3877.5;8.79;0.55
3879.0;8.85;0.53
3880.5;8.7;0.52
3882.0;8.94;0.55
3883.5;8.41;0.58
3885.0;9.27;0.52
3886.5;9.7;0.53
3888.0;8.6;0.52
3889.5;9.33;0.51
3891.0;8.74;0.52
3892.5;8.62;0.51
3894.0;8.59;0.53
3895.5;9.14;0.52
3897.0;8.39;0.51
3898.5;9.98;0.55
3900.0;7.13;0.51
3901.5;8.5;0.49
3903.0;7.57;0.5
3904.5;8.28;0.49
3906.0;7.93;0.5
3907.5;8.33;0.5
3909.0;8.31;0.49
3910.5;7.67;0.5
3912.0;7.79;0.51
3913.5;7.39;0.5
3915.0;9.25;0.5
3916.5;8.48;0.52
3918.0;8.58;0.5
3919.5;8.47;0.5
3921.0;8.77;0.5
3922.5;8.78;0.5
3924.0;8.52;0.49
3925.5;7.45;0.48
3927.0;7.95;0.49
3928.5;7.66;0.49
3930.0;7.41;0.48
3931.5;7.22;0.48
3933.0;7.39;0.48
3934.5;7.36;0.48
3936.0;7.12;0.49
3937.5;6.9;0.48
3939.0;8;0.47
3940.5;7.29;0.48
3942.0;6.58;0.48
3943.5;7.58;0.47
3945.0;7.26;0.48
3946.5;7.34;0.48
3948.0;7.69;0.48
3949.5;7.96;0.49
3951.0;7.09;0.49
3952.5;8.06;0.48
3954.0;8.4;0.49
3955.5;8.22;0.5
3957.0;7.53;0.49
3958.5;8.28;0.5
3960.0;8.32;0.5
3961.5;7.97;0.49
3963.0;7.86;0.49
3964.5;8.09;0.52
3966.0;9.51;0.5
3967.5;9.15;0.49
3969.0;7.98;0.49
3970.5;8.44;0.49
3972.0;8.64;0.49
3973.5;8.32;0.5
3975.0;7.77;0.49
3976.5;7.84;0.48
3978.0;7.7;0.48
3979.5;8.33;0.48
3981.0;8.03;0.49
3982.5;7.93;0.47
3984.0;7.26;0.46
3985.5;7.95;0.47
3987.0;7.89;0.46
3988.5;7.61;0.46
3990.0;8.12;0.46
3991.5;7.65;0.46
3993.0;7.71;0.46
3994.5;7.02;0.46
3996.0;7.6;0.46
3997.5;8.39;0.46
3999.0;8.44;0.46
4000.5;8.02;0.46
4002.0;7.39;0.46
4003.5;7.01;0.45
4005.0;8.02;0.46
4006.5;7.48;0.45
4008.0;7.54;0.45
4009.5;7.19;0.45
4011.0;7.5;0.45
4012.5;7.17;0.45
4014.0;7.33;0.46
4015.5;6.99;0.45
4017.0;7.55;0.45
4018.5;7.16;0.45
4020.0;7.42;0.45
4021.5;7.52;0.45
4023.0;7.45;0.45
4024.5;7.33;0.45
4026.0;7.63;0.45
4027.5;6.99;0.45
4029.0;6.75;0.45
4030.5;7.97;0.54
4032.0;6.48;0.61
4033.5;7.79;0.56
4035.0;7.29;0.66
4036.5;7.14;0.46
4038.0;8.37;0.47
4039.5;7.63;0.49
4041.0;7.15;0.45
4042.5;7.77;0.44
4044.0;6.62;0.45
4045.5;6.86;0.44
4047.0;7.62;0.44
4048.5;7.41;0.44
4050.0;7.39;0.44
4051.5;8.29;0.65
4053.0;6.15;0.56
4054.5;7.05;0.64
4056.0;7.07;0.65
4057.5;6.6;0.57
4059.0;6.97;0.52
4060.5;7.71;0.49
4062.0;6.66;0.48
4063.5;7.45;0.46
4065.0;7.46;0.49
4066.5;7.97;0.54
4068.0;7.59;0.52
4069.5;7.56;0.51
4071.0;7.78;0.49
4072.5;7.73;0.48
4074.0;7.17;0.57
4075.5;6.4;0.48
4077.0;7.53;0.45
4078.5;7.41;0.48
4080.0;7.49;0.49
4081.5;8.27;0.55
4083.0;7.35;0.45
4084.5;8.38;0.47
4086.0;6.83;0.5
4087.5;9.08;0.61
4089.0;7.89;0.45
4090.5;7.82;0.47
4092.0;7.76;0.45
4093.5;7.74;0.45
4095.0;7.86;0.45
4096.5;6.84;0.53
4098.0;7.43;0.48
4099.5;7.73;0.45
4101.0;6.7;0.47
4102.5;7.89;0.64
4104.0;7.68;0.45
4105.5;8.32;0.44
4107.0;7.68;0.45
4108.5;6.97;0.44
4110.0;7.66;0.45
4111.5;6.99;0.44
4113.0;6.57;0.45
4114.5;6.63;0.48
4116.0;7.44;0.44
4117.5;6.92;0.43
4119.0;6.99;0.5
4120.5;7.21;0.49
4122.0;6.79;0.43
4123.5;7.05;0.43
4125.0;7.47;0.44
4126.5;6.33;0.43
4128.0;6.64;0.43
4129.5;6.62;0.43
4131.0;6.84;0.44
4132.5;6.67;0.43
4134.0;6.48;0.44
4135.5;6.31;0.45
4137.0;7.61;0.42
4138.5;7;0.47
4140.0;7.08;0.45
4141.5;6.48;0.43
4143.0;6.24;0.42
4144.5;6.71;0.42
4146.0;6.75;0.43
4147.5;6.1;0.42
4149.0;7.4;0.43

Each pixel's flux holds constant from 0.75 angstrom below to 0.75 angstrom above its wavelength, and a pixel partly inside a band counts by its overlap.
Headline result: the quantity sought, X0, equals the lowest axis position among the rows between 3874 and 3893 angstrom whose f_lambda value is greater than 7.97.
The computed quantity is 3874.5 angstrom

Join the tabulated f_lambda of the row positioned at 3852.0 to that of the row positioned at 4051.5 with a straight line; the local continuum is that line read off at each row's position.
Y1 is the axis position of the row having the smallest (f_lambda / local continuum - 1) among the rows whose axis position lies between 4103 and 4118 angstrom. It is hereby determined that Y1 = 4113.0 angstrom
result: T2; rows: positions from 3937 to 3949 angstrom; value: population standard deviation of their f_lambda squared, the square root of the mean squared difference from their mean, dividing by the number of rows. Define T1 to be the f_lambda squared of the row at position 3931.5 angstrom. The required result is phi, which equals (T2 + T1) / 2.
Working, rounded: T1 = 52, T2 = 6.1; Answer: 29.1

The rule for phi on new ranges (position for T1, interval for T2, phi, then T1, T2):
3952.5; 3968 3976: 35.1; 65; 5.2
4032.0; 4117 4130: 23.2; 42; 4.4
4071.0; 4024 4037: 33.6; 61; 6.6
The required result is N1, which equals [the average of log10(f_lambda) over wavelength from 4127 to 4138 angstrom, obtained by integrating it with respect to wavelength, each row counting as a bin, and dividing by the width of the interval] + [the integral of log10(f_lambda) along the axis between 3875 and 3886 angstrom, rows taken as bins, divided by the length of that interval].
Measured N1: 1.782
